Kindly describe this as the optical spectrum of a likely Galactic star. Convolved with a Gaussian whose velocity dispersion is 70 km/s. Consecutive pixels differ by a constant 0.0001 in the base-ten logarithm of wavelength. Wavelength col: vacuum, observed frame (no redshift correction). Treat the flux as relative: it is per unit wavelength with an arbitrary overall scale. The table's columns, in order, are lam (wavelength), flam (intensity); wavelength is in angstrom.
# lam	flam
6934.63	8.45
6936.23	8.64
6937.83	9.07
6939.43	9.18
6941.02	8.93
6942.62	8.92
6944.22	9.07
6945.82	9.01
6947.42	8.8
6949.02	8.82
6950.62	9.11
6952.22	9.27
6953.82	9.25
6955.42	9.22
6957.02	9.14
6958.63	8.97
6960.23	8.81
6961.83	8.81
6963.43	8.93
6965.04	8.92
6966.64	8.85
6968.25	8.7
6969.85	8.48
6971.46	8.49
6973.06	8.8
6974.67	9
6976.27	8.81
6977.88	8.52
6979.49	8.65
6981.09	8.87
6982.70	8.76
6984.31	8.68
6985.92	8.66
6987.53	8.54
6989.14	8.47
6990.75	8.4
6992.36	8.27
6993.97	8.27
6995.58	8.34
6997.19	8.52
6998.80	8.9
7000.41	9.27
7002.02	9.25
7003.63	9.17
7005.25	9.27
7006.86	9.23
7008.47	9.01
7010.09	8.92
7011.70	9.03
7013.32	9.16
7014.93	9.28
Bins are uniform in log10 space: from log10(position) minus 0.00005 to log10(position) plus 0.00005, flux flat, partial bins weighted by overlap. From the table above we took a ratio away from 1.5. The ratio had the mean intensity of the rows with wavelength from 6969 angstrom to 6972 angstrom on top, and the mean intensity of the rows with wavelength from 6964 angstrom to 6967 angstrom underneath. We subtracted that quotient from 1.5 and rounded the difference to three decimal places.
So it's 0.545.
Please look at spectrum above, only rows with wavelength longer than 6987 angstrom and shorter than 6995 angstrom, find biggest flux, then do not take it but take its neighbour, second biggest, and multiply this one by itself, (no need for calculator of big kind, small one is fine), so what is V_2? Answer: 71.7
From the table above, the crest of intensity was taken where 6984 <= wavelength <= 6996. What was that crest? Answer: 8.68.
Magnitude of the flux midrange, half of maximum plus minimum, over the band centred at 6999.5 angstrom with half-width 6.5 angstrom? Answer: -2.36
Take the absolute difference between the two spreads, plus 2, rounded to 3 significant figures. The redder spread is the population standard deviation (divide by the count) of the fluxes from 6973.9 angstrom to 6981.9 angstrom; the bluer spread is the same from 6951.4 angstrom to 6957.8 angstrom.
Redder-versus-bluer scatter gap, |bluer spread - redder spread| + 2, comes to 2.12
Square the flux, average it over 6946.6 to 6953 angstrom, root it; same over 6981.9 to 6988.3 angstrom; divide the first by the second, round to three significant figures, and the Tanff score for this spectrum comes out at 1.04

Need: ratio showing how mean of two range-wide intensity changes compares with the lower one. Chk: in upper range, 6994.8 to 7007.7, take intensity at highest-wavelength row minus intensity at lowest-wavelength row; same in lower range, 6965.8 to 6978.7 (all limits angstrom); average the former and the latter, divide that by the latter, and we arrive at -0.8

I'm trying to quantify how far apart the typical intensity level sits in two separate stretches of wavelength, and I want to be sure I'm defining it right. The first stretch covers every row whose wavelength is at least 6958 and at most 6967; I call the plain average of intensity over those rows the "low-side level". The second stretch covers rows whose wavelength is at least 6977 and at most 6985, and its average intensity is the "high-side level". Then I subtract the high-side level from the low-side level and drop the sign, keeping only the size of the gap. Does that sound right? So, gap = 0.19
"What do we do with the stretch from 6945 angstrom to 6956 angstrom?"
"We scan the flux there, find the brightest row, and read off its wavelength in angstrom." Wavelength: 6952.22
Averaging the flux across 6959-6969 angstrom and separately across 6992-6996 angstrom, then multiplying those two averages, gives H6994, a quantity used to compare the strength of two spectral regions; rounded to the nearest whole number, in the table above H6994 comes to 73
